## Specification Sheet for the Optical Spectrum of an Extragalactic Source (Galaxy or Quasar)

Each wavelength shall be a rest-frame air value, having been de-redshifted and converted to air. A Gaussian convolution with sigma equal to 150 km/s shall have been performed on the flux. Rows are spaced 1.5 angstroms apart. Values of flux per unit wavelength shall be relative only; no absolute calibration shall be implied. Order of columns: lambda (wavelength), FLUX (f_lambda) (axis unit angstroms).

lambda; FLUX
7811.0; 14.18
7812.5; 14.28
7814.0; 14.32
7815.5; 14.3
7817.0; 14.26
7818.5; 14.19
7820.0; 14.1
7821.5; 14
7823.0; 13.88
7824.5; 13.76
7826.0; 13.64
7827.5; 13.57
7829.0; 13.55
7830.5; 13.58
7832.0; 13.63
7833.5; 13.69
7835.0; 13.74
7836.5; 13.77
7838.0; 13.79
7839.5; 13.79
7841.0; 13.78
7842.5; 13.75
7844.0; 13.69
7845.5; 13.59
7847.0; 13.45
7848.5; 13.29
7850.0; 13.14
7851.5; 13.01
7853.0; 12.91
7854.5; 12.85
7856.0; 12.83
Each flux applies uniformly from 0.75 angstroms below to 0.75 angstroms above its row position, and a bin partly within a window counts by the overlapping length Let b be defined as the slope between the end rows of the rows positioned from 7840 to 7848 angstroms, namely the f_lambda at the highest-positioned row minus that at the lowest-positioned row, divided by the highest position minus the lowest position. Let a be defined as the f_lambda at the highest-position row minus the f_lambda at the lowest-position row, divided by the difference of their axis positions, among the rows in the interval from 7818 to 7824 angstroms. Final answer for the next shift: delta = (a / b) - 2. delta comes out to -0.75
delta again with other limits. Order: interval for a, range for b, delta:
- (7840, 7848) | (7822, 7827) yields -1.31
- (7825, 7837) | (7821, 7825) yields -2.15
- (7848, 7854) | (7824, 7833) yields 2.87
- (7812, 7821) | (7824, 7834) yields 1.09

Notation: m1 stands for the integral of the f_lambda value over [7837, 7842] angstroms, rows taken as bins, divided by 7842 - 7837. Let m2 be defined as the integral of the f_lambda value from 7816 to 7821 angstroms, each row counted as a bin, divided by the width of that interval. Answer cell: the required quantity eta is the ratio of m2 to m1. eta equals 1.03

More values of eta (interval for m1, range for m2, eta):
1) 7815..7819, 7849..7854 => 0.91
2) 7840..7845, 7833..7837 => 1.00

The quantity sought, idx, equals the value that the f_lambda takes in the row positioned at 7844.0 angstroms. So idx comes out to 13.69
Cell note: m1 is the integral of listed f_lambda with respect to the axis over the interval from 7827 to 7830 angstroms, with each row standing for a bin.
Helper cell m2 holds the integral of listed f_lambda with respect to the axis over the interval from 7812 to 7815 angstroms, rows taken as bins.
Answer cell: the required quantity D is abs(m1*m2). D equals 1745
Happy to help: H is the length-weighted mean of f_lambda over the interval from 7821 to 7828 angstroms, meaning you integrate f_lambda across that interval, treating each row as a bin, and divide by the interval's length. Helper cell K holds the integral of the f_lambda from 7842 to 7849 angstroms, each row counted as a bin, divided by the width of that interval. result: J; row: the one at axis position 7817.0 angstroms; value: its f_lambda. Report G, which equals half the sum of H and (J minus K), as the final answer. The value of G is 7.24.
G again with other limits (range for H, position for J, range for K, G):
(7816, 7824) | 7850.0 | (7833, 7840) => 6.73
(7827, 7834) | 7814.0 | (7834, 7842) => 7.08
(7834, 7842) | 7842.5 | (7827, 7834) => 6.96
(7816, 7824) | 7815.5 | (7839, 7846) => 7.33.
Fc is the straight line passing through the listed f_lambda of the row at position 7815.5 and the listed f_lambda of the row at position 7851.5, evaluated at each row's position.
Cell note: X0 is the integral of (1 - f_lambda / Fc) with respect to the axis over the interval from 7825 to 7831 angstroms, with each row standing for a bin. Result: 0.11 angstroms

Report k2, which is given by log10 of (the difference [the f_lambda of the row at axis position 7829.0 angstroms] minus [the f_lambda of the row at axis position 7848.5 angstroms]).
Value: -0.59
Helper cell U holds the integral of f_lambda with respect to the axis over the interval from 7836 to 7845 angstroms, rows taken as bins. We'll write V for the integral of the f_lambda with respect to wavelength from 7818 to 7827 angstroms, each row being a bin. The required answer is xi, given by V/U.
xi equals 1.01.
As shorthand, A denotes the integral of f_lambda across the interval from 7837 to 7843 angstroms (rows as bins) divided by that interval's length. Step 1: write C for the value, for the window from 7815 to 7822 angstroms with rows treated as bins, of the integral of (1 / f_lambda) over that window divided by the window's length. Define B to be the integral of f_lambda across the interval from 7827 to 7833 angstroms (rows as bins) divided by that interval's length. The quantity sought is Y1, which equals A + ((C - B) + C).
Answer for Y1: 0.33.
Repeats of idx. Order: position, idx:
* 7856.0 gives 12.83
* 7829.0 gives 13.55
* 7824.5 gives 13.76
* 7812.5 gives 14.28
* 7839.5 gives 13.79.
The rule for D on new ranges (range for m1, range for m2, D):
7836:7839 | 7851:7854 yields 1606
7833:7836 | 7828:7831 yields 1675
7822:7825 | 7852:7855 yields 1606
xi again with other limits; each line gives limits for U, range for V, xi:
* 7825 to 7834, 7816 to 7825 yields 1.03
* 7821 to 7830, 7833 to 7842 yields 1.00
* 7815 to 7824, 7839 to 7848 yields 0.97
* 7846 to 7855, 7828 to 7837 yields 1.04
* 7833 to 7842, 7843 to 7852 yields 0.97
